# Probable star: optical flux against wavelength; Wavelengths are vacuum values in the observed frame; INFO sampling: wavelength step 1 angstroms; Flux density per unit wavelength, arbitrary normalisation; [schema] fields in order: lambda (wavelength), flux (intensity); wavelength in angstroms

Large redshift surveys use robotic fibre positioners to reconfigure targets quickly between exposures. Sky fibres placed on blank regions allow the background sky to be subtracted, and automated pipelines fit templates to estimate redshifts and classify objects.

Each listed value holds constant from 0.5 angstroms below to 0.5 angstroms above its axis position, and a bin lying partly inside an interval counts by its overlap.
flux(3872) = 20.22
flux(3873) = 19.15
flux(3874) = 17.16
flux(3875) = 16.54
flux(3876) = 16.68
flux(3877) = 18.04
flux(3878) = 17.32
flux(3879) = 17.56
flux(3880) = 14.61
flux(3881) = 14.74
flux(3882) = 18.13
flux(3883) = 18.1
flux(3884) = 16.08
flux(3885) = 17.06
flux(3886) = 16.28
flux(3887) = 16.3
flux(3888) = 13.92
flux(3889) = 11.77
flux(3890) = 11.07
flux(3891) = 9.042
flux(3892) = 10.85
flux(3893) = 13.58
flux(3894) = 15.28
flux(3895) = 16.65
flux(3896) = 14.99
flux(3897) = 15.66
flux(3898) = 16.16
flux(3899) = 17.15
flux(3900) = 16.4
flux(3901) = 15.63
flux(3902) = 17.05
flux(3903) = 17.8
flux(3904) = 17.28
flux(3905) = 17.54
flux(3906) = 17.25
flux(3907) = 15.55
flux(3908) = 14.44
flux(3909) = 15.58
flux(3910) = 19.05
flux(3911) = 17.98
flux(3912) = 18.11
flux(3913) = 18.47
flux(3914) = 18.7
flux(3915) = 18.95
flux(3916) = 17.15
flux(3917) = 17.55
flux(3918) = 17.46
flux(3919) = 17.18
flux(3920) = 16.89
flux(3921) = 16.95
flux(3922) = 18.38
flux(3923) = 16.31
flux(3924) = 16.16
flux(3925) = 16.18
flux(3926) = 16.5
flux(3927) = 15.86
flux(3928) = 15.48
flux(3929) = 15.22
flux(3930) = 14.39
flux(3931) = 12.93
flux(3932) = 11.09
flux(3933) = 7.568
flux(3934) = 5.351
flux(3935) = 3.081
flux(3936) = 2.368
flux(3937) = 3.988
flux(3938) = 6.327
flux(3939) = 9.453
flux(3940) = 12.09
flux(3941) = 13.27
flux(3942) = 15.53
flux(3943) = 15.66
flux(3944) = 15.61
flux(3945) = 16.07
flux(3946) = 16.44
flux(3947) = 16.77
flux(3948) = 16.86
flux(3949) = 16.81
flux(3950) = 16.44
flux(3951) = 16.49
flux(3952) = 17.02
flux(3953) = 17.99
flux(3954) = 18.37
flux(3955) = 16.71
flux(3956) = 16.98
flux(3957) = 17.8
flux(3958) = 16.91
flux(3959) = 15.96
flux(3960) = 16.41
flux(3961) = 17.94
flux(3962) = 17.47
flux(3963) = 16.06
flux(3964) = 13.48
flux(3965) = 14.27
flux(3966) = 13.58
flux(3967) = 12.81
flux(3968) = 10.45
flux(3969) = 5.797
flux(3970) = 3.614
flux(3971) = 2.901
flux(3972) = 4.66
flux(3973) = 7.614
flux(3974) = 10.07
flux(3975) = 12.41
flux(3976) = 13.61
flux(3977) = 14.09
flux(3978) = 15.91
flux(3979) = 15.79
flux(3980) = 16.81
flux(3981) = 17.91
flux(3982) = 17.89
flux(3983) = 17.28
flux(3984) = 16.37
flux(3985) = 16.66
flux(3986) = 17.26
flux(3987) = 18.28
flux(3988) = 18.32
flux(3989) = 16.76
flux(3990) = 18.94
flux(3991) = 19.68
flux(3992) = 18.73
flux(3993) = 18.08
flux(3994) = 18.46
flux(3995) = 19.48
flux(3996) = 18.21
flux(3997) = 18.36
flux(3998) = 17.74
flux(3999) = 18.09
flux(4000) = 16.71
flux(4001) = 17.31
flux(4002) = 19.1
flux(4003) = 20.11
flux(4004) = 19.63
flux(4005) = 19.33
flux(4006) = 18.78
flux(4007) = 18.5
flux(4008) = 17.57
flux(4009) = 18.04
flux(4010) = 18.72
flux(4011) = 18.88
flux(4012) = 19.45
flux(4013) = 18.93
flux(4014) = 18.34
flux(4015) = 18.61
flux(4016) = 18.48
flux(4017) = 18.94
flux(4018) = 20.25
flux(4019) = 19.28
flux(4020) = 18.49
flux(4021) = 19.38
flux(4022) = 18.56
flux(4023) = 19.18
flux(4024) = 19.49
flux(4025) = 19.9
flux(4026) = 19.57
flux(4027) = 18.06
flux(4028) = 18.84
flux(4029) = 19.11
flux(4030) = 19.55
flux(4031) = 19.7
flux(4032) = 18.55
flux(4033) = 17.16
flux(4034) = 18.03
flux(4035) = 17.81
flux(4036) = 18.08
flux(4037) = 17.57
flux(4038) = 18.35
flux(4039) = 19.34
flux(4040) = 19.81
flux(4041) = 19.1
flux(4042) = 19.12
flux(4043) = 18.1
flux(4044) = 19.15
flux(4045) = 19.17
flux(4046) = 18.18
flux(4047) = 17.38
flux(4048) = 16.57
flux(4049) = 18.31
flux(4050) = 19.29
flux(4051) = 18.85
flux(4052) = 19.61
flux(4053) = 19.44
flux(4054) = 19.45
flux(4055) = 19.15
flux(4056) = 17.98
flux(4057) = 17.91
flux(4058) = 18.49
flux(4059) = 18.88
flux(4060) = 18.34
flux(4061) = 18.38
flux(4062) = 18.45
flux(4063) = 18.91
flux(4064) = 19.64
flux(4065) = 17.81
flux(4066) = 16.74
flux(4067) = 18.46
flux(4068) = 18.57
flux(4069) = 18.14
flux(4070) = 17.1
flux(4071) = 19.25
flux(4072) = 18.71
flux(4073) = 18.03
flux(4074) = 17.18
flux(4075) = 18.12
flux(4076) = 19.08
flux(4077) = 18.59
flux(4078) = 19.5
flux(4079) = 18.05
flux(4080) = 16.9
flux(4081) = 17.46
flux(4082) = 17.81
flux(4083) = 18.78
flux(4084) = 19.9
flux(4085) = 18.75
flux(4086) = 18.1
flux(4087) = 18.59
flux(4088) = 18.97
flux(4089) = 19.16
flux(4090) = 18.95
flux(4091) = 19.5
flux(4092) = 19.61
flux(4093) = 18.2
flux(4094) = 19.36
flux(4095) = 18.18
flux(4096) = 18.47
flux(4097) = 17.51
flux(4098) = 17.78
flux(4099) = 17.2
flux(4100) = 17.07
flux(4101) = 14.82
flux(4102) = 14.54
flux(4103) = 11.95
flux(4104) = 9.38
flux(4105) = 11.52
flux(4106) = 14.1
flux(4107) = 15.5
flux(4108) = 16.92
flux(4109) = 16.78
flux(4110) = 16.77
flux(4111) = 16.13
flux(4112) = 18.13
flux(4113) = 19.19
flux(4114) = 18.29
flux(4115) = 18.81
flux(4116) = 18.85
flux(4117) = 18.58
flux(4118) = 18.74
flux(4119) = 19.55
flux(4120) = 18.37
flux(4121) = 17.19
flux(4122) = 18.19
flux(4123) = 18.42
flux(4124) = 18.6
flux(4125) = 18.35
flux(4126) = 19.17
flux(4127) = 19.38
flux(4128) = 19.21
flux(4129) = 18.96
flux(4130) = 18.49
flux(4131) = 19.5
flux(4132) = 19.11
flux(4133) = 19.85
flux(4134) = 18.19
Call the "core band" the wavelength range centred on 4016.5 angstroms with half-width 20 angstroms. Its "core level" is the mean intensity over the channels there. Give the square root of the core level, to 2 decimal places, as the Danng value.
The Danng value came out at 4.33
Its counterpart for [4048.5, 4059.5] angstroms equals 4.34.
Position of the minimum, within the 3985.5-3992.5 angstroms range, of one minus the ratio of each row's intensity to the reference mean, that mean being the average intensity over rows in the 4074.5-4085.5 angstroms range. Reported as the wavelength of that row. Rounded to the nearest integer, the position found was 3991 angstroms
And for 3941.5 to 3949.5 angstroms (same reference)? 3948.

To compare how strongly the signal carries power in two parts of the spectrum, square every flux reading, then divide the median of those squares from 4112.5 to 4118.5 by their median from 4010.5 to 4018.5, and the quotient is 1.0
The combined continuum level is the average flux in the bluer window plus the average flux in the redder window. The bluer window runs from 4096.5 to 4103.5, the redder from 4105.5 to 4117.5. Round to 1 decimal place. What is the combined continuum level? 33.2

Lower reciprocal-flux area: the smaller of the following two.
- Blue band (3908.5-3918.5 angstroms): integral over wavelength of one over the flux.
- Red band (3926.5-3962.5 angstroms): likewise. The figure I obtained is 0.56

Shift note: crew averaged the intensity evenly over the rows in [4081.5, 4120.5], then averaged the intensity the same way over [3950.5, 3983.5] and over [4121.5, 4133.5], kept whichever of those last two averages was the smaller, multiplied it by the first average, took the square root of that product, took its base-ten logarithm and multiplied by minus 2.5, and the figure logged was -2.98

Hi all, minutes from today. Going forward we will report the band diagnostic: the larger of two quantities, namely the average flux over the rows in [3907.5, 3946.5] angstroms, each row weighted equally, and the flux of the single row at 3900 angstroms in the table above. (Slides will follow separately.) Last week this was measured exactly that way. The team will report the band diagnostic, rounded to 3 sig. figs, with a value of 16.4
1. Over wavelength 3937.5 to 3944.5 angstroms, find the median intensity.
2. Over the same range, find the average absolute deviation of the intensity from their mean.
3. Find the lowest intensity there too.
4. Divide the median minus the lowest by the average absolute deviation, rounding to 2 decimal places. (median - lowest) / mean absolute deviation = 2.47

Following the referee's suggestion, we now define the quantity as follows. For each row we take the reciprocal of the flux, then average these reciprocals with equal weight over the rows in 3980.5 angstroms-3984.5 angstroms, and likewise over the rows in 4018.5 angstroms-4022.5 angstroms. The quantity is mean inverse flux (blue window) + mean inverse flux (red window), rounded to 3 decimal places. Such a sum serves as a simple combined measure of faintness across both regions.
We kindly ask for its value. 0.111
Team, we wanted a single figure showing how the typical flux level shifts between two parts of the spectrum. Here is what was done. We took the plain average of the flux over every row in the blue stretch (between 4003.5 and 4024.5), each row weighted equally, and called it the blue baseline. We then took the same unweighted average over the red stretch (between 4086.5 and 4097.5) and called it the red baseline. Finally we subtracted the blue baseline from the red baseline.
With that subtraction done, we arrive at -0.1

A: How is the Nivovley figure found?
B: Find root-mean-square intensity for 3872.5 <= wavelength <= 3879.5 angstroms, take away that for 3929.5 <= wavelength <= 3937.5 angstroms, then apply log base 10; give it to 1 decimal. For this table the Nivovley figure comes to 0.9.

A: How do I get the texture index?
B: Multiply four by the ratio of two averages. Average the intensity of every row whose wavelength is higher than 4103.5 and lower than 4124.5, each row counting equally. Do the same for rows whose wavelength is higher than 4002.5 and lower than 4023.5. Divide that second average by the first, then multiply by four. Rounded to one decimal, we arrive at 4.4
